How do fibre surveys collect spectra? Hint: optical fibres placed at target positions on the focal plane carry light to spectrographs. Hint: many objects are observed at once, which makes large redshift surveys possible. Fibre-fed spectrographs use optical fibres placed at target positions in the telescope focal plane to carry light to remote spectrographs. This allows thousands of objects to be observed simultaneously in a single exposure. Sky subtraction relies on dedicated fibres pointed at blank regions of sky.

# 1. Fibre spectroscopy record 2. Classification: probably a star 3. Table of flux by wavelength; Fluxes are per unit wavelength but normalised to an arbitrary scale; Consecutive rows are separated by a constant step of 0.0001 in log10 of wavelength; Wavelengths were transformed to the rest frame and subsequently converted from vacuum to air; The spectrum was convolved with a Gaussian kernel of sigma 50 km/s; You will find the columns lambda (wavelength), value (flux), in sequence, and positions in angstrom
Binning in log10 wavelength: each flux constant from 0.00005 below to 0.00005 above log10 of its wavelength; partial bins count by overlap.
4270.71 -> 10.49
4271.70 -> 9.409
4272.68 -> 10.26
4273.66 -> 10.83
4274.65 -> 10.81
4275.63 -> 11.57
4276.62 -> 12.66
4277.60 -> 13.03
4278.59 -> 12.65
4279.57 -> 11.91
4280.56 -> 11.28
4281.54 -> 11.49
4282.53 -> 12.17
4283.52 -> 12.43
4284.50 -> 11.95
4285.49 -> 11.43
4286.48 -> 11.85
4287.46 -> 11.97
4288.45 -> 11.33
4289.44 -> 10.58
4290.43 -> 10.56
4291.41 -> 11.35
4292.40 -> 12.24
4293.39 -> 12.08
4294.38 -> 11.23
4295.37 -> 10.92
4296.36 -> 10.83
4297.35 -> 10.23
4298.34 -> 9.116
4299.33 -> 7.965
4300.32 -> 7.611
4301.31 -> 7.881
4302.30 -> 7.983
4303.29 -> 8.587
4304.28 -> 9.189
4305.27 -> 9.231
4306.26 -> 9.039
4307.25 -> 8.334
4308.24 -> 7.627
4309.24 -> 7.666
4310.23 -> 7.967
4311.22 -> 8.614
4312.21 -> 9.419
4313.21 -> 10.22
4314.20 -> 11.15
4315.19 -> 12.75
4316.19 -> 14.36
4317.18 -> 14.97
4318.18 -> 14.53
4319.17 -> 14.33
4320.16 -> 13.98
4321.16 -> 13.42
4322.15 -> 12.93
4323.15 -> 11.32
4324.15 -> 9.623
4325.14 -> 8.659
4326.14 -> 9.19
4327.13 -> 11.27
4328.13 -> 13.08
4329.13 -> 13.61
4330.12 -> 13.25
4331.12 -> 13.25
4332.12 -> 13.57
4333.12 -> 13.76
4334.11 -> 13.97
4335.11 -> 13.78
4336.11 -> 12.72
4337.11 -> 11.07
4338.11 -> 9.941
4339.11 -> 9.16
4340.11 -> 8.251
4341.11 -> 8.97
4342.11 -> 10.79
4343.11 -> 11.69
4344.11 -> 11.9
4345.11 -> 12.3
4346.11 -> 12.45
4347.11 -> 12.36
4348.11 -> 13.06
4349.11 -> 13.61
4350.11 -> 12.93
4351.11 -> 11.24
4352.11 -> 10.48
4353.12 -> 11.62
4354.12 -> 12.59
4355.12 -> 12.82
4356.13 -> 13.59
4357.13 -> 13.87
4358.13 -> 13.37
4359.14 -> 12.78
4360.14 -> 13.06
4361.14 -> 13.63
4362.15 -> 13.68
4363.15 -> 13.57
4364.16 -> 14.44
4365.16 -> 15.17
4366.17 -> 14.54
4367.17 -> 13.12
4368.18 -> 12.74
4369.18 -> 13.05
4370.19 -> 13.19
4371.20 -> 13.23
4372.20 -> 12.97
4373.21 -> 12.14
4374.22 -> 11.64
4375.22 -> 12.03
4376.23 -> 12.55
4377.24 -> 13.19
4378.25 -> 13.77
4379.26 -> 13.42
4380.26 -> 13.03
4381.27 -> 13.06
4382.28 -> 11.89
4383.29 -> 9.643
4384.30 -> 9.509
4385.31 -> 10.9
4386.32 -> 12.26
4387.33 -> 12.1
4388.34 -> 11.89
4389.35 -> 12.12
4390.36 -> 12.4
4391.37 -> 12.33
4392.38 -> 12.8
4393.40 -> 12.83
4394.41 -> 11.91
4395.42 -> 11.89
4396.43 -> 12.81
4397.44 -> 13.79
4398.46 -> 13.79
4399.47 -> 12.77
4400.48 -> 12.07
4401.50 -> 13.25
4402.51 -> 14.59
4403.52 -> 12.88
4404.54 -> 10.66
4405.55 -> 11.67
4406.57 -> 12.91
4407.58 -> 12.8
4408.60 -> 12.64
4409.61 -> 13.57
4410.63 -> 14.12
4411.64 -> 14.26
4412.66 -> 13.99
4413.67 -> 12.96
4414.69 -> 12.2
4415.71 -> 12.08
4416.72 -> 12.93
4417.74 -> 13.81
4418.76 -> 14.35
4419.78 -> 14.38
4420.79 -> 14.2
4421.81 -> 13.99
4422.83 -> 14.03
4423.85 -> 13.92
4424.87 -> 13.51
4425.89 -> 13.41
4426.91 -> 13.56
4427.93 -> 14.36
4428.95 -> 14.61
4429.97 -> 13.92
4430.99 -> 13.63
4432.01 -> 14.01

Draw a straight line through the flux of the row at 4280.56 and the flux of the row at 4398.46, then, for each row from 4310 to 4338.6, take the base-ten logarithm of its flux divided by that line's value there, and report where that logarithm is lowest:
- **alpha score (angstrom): 4310.23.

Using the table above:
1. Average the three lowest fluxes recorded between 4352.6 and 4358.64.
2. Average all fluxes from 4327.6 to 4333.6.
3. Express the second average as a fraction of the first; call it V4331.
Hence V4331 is 1.1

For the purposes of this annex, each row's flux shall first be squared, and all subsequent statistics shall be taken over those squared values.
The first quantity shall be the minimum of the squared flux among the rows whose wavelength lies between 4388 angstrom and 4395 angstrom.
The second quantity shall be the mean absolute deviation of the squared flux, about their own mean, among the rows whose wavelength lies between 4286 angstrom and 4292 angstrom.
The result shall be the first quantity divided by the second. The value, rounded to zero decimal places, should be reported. 14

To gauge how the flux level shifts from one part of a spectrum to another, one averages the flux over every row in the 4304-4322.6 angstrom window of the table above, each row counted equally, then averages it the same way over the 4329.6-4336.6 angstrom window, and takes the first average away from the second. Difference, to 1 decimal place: 2.4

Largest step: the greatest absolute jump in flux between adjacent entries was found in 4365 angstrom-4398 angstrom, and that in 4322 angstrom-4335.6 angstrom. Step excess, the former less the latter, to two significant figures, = 0.17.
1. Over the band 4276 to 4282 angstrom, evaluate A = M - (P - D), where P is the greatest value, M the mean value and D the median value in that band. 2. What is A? 11.4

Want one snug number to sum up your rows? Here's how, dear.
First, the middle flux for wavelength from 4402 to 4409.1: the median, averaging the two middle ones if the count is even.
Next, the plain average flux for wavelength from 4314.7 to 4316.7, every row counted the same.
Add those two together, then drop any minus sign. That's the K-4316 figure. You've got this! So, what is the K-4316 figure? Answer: 26.4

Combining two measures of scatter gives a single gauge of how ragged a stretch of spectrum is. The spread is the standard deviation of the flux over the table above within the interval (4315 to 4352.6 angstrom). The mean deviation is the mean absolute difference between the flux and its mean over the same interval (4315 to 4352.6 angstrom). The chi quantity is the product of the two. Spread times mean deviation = 2.8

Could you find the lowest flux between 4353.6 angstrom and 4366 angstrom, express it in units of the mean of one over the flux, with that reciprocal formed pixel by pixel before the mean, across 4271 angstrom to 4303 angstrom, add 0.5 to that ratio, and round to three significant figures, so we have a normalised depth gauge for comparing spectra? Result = 135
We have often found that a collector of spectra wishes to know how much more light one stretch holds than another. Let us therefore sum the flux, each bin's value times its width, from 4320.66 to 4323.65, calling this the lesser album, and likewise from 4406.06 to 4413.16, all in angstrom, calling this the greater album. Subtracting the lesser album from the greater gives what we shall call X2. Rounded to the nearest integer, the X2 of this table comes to 58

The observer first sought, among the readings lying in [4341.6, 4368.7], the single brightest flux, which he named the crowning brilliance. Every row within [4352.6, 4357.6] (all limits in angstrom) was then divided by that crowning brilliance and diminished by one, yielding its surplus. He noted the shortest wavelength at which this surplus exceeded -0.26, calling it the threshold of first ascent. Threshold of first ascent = 4353.12 angstrom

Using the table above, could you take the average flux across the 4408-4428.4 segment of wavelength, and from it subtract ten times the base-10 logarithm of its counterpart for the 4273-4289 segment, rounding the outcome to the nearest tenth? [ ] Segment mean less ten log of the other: 2.9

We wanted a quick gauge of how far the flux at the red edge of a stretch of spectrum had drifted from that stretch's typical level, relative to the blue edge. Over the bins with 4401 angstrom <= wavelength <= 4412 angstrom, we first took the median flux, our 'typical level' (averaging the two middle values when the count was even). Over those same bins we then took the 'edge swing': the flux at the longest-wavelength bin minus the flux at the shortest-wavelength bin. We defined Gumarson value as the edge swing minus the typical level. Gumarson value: -11.9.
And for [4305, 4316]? -5.5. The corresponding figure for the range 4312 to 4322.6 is -9.9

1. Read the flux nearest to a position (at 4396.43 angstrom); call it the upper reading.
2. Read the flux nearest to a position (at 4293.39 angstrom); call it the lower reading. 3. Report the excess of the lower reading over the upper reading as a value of -0.7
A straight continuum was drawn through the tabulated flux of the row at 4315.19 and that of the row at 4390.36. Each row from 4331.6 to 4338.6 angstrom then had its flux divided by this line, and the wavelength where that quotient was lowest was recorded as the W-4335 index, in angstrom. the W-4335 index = 4338.11 angstrom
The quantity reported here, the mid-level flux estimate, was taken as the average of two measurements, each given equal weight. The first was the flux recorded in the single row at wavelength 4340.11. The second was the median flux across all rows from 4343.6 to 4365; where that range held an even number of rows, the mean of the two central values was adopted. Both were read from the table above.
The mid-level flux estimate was 10.6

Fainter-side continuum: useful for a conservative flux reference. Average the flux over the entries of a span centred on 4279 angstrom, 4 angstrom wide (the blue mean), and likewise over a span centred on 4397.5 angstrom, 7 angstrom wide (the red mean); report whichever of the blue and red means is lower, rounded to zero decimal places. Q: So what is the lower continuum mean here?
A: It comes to 12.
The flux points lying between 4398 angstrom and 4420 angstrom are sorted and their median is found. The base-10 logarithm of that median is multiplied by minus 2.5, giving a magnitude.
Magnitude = -2.78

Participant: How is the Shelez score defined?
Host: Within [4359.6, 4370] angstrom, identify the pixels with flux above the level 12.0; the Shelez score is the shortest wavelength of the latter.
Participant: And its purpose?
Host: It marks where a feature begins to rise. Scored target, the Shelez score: 4360.14 angstrom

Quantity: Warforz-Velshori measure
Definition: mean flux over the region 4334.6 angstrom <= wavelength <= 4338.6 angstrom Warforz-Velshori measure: 11.9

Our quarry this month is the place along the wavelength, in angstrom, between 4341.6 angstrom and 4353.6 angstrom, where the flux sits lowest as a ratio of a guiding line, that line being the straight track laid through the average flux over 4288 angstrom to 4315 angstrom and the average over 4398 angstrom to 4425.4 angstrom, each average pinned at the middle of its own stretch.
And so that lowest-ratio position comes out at 4352.11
